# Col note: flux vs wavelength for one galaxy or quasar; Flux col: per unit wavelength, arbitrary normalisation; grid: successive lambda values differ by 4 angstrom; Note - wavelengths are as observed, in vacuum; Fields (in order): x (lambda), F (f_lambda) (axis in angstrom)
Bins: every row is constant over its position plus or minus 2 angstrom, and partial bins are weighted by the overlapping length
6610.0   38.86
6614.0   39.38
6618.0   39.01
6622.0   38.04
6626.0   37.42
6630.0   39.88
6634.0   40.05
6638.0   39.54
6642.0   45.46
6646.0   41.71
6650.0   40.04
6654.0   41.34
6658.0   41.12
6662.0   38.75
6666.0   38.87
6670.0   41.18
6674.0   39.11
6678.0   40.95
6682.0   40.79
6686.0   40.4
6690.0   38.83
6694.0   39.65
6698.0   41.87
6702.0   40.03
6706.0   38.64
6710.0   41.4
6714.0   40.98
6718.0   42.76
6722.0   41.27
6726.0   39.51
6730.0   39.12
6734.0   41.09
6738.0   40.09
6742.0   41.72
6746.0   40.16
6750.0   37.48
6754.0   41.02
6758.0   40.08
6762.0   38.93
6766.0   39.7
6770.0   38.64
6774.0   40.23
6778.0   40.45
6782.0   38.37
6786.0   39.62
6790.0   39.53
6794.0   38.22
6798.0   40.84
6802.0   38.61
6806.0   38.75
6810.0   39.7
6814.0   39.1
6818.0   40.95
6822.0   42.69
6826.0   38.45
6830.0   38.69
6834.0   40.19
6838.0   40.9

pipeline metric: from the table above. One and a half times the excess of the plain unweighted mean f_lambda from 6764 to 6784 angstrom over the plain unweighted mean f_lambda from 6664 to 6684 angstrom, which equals -1.1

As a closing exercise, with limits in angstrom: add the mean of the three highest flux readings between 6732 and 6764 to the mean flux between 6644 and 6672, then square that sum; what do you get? 6676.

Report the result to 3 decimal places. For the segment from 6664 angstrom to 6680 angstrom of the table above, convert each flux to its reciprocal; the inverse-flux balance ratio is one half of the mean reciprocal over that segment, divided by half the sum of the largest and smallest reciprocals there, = 0.500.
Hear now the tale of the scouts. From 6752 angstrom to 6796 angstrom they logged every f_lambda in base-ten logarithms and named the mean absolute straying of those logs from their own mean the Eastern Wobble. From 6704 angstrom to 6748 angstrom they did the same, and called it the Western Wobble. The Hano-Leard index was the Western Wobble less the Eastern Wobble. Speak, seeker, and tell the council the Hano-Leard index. 0.0029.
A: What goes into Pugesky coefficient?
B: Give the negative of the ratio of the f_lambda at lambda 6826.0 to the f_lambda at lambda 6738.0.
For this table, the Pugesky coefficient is -0.96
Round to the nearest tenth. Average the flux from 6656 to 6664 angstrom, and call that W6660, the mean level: 39.9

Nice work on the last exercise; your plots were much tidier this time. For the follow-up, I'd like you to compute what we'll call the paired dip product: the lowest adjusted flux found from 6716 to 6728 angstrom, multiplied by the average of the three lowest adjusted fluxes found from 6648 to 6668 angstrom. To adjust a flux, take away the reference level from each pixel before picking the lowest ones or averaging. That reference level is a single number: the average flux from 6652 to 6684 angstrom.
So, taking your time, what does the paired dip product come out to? 0.8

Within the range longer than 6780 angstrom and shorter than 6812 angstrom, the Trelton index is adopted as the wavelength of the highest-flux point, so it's 6798.0 angstrom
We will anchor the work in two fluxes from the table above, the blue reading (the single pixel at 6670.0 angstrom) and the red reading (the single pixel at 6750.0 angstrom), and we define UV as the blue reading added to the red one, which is 78.7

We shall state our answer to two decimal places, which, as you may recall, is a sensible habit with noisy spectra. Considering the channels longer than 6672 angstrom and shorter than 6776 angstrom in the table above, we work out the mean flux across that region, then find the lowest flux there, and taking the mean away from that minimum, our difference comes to -2.69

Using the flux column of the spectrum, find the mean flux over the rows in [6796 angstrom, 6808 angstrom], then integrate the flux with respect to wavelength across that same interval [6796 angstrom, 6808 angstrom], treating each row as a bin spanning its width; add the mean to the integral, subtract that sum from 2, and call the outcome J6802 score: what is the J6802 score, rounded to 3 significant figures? -510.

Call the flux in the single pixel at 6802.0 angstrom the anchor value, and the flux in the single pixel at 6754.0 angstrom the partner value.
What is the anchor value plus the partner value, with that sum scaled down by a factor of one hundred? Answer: 0.796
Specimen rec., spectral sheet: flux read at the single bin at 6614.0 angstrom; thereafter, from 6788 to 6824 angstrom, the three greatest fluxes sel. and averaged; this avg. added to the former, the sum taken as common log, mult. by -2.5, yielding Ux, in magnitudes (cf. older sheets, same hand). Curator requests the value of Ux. -4.77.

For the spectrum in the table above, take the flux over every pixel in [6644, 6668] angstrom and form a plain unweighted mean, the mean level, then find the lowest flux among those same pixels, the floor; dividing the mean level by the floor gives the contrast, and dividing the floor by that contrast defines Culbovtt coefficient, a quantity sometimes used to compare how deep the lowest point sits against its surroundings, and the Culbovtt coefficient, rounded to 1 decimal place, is 37.3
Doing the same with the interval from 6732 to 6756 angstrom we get 34.9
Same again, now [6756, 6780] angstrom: 37.6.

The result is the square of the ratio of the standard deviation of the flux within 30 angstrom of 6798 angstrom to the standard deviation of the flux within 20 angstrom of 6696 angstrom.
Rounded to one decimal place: 1.4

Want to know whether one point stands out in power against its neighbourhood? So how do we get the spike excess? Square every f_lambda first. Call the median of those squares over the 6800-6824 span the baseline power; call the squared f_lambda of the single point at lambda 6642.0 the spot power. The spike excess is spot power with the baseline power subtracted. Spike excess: 514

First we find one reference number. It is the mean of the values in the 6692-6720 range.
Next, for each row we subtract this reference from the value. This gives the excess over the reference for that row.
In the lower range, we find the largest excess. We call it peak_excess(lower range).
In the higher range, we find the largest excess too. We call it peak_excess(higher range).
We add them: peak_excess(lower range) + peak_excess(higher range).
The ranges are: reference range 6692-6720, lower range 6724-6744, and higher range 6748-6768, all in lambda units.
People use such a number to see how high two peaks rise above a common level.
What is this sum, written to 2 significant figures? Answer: 1.2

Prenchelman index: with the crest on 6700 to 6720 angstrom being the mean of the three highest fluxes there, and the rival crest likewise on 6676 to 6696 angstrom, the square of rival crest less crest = 1.0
